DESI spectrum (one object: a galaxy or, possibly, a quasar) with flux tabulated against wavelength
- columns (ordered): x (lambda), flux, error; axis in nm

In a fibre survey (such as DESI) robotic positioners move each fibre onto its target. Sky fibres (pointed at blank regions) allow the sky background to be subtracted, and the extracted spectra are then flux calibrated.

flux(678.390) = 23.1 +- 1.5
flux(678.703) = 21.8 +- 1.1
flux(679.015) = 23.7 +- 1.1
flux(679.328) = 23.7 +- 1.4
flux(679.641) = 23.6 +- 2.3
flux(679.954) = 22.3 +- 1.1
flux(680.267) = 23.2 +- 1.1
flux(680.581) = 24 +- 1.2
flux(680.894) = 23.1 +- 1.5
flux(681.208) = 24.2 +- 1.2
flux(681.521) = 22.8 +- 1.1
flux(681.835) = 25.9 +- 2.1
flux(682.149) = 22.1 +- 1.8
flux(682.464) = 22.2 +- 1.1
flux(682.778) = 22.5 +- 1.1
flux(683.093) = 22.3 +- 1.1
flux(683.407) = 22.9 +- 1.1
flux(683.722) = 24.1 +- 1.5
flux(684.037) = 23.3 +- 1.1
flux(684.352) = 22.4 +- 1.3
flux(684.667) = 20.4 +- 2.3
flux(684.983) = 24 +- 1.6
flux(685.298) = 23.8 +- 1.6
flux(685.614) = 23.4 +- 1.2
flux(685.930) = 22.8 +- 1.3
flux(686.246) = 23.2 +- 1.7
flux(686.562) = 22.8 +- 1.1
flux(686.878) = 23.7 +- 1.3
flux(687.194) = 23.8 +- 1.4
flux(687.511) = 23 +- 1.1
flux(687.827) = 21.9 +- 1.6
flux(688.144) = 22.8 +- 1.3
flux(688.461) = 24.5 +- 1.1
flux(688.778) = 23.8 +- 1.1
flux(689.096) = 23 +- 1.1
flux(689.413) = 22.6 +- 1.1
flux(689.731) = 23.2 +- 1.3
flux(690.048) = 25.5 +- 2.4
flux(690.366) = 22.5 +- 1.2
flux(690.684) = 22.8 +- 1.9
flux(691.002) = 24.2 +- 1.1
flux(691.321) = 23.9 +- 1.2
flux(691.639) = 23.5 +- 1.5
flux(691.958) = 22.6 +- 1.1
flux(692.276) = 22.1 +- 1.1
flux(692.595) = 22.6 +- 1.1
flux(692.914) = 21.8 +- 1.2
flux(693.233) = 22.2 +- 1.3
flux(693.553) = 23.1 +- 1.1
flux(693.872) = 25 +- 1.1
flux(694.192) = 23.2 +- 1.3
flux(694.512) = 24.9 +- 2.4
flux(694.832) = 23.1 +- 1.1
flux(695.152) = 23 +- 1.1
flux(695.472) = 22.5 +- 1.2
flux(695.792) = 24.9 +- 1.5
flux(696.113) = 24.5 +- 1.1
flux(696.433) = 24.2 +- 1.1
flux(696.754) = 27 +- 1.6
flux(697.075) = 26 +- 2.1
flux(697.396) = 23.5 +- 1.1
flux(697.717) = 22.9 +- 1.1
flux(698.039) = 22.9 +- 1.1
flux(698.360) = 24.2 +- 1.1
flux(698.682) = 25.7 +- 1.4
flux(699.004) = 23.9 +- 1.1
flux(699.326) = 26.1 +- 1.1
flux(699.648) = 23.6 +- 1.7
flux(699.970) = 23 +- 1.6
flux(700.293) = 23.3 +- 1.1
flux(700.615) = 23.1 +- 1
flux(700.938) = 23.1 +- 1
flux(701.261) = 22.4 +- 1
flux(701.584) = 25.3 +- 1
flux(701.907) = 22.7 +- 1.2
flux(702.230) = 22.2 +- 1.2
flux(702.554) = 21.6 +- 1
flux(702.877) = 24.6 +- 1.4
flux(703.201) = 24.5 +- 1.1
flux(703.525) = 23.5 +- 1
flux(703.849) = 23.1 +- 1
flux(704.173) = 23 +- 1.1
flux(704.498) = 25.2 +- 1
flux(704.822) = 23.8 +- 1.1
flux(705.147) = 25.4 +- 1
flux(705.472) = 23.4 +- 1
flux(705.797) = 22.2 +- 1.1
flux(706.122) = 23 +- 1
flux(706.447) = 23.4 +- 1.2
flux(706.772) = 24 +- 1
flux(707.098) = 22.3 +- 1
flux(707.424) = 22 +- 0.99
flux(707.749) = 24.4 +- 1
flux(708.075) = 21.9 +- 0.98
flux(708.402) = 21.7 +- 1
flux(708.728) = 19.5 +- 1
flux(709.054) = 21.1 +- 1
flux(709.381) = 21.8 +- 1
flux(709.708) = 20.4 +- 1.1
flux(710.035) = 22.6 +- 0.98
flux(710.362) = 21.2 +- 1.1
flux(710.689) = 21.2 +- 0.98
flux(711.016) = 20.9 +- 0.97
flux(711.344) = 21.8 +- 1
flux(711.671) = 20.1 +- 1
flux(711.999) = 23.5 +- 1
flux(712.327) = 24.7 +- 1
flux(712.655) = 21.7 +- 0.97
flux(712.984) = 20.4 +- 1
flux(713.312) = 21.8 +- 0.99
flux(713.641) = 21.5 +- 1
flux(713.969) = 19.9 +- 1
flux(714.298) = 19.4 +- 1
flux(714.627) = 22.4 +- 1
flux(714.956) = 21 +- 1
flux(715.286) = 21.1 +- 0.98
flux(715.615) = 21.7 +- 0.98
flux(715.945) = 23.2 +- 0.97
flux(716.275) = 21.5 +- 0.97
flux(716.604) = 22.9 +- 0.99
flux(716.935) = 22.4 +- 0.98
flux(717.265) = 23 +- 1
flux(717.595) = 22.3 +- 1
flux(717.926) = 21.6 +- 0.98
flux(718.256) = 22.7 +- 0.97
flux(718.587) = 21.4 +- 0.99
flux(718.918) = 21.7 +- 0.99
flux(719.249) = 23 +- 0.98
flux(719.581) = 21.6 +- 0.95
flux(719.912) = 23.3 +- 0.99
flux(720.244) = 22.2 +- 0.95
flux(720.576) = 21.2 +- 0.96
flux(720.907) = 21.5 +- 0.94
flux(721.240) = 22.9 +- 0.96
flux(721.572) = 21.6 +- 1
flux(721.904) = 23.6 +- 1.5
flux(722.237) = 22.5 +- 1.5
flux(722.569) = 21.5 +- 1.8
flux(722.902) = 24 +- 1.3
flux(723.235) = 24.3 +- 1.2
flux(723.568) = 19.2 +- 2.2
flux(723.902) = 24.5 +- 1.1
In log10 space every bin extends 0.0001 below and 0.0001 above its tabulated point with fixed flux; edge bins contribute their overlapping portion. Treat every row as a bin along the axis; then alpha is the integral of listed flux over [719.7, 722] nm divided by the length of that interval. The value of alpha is 22.3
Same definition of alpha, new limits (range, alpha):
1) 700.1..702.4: 23.1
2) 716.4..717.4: 22.7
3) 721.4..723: 22.6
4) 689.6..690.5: 23.8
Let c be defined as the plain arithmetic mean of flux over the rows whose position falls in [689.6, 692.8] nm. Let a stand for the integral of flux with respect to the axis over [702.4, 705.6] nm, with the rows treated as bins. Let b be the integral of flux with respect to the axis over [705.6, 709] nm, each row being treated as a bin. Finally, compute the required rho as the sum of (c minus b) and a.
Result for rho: 23.3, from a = 76.2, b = 76.2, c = 23.3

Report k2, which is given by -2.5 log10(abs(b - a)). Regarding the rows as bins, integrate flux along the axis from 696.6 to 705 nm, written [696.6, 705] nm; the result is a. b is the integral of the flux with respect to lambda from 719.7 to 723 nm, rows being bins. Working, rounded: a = 200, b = 74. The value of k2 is -5.3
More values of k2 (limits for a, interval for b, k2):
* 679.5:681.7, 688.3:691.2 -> -3.1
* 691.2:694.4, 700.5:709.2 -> -5.3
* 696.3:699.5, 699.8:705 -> -4.1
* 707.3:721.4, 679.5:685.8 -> -5.5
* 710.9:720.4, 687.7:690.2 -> -5.4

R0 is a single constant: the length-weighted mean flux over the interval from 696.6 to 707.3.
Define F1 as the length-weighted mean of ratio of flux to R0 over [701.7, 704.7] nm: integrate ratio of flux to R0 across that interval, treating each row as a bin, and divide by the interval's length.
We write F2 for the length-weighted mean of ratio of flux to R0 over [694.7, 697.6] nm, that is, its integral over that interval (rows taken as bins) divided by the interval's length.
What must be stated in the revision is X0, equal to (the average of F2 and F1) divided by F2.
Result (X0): 0.98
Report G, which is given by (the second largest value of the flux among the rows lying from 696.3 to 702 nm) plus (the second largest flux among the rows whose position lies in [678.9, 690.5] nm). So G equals 51.6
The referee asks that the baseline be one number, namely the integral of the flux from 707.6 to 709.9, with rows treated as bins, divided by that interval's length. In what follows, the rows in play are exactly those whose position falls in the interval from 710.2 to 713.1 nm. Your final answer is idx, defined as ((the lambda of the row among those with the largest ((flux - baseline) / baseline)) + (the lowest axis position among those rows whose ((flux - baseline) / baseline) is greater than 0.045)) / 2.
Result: 712.16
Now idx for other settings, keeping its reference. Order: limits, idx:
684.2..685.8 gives 684.98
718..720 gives 719.08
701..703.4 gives 701.58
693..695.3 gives 693.71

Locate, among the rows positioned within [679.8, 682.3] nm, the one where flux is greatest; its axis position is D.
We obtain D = 681.835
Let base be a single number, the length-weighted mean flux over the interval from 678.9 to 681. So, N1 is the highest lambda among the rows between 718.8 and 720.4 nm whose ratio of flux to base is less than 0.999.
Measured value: 720.244 nm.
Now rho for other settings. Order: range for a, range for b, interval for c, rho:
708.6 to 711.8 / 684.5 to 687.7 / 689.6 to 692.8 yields 16.9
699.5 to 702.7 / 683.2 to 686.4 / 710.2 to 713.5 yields 21.8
